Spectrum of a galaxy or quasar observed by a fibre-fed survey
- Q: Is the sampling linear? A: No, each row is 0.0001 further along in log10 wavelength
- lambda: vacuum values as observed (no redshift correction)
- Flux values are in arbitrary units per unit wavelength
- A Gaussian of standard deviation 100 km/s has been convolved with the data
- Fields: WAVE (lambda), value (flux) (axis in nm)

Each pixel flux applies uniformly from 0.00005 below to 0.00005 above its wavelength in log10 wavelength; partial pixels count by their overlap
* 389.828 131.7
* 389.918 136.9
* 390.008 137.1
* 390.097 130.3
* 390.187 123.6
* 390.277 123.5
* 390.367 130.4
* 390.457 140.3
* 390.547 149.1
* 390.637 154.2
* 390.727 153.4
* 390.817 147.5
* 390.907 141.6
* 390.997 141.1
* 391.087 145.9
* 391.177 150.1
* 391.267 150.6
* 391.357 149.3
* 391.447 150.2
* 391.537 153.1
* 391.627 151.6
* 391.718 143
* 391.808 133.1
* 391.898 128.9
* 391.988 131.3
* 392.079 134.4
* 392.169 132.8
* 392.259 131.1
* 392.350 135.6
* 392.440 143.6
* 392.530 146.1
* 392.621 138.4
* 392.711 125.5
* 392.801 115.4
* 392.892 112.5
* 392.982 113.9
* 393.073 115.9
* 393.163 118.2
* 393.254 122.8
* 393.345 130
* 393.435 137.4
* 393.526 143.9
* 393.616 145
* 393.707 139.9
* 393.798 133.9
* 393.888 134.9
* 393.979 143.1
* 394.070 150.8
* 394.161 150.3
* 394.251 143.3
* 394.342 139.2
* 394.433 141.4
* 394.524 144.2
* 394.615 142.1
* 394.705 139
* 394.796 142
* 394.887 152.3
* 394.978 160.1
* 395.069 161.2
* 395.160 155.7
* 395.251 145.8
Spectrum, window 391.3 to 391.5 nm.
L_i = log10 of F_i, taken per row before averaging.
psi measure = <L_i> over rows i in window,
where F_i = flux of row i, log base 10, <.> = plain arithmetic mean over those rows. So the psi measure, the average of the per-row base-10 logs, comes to 2.18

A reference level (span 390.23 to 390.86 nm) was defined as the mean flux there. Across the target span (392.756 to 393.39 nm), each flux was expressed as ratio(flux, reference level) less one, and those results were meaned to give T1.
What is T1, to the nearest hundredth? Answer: -0.17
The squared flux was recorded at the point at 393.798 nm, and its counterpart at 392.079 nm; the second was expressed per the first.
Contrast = 1.01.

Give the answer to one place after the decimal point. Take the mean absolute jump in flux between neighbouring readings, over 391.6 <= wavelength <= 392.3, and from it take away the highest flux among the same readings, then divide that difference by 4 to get -36.8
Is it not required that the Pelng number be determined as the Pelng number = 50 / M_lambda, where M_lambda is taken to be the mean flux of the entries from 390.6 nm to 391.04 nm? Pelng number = 0.339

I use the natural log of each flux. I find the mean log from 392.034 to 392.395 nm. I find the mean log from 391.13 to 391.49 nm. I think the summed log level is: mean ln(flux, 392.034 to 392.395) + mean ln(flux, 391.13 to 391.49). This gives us 9.9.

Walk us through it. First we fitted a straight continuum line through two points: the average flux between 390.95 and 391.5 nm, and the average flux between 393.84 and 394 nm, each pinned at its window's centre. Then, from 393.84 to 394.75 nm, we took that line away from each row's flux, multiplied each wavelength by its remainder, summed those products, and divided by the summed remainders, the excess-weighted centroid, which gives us 394.31 nm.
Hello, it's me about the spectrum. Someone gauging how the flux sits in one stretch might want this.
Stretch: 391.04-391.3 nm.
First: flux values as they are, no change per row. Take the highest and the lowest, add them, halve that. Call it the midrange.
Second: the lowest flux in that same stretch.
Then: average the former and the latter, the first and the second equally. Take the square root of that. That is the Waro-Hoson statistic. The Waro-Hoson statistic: 12.1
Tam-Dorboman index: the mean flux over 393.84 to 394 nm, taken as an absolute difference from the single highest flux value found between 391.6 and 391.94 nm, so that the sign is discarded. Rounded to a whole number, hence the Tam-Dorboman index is 13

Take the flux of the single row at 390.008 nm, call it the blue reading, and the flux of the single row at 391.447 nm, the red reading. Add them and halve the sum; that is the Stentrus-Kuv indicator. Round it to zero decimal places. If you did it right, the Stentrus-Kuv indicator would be 144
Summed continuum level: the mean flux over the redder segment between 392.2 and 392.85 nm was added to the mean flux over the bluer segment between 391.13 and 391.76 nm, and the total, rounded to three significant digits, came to 283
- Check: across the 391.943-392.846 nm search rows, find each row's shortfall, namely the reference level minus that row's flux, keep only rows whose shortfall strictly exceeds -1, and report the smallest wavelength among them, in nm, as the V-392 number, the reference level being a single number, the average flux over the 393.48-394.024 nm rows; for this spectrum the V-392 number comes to 391.988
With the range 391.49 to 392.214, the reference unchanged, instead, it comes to 391.808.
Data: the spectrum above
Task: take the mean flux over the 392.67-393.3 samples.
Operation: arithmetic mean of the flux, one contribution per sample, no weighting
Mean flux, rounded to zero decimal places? 118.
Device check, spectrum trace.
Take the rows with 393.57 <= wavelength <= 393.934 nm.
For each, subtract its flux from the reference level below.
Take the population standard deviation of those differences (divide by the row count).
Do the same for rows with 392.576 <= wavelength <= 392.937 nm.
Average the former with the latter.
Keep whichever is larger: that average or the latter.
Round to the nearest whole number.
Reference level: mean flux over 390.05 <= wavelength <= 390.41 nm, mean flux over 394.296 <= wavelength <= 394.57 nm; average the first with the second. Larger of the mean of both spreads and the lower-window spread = 10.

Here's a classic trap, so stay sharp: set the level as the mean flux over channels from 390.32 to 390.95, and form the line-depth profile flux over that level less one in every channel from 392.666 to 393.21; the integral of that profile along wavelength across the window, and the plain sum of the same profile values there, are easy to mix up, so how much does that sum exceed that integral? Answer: -1.1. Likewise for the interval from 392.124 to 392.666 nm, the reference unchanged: -0.3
